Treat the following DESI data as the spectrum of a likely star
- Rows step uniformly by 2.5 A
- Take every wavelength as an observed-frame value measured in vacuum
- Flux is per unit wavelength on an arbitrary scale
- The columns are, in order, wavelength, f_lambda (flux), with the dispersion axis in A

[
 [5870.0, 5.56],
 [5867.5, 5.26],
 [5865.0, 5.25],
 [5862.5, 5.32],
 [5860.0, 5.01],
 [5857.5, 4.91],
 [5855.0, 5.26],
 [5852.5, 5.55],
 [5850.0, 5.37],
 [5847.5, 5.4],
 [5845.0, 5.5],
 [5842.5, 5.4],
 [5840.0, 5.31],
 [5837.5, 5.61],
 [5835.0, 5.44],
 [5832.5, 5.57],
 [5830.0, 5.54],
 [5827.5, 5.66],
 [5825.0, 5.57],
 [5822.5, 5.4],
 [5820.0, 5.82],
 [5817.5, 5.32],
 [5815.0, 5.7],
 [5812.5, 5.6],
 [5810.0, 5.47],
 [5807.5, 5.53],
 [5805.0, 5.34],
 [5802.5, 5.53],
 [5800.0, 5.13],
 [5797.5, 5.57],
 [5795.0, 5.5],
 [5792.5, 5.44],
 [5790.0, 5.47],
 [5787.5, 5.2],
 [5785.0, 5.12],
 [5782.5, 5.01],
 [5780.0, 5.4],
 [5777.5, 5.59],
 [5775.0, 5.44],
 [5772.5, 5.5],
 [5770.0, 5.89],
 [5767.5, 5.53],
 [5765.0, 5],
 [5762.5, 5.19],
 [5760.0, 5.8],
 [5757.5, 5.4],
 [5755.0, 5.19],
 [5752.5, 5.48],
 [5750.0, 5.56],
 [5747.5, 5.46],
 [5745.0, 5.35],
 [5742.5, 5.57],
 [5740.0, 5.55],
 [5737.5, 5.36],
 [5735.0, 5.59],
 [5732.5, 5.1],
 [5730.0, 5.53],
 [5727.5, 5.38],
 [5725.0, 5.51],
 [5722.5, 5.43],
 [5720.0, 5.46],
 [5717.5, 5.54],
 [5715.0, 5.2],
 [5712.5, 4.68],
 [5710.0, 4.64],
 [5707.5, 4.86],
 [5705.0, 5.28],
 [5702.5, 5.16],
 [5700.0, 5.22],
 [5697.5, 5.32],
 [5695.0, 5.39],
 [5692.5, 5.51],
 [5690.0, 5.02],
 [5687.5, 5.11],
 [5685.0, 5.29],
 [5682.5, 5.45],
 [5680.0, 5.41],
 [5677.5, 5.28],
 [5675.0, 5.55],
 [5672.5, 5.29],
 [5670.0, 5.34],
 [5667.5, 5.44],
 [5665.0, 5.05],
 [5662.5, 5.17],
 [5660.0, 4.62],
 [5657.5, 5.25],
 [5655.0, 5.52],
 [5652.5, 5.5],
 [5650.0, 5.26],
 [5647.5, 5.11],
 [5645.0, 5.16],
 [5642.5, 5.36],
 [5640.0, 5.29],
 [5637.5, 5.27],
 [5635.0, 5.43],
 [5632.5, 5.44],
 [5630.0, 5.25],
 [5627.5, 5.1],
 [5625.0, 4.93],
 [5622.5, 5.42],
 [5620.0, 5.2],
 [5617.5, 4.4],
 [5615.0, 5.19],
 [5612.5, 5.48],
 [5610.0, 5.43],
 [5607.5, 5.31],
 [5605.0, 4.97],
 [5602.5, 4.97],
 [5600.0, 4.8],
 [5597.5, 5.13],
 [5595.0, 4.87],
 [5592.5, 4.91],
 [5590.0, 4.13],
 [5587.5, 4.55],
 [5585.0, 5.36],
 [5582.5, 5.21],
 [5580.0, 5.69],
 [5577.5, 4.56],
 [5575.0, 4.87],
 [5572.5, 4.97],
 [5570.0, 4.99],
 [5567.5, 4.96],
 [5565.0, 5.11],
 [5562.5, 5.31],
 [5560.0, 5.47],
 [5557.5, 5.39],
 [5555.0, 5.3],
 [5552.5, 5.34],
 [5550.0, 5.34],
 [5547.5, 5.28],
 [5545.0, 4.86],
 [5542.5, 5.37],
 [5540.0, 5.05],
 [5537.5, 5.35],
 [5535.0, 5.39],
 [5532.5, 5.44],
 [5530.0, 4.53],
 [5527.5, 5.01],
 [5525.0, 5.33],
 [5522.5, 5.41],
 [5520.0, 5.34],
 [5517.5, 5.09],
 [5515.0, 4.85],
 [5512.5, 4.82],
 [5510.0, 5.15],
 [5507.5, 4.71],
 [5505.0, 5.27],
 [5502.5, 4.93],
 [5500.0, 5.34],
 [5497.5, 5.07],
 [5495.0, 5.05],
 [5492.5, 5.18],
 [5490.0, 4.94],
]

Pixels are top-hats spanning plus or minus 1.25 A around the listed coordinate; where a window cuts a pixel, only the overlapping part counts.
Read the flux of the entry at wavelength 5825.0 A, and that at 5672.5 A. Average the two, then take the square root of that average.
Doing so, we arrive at 2.33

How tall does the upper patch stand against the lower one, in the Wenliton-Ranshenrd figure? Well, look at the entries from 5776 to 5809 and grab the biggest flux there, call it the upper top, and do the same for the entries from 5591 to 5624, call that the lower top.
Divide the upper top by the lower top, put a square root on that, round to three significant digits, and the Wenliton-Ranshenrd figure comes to 1.01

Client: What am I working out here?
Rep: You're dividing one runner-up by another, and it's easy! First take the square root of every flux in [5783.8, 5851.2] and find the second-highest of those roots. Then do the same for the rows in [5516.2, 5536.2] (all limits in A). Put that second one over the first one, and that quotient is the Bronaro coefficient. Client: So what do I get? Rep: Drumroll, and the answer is 0.974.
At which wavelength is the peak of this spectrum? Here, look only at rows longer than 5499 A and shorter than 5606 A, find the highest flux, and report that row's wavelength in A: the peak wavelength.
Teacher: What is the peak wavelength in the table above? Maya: 5580.0 A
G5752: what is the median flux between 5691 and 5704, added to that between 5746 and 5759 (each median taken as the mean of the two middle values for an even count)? 10.78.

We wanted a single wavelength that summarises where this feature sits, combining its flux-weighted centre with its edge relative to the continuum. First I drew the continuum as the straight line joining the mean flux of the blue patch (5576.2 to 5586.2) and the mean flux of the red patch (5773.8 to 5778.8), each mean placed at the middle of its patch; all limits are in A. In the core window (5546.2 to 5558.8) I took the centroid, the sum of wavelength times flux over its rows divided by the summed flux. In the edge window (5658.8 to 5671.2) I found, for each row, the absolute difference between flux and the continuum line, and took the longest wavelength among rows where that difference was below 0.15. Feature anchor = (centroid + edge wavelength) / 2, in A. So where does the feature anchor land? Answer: 5611.3 A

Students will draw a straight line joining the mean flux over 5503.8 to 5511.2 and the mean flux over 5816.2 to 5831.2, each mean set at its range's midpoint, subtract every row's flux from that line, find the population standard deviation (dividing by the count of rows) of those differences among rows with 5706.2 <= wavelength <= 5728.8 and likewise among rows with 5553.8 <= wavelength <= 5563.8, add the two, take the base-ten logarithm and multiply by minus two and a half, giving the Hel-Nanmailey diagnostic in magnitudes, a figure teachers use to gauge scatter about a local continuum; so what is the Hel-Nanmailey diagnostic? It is 1.0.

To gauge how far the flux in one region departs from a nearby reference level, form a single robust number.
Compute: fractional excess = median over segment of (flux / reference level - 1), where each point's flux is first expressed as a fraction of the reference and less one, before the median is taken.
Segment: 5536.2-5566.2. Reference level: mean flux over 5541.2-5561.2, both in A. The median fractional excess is 0.006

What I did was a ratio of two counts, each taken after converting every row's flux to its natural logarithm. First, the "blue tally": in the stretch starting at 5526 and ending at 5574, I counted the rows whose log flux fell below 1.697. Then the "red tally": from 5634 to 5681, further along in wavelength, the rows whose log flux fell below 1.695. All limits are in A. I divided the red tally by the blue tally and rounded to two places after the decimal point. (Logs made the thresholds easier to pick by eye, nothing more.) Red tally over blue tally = 0.89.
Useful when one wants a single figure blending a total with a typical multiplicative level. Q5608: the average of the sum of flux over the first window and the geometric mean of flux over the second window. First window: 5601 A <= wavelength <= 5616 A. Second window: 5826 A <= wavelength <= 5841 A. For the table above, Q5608 18.4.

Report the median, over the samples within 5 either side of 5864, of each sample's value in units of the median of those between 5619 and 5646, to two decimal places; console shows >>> 1.00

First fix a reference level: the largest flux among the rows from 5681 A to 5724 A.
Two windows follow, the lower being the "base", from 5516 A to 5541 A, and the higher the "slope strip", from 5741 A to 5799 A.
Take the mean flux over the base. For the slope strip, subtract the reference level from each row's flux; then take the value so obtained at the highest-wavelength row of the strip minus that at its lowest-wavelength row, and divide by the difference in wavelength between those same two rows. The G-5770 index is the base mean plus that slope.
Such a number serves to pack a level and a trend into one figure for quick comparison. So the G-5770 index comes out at 5.19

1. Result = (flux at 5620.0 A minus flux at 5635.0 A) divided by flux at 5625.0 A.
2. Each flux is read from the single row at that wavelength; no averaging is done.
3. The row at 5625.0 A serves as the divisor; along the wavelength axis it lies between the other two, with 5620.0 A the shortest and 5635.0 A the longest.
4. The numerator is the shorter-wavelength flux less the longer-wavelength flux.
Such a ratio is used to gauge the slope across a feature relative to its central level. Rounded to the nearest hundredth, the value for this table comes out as -0.05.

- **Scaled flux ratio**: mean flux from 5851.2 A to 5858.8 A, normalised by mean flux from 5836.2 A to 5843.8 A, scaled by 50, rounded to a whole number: 48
